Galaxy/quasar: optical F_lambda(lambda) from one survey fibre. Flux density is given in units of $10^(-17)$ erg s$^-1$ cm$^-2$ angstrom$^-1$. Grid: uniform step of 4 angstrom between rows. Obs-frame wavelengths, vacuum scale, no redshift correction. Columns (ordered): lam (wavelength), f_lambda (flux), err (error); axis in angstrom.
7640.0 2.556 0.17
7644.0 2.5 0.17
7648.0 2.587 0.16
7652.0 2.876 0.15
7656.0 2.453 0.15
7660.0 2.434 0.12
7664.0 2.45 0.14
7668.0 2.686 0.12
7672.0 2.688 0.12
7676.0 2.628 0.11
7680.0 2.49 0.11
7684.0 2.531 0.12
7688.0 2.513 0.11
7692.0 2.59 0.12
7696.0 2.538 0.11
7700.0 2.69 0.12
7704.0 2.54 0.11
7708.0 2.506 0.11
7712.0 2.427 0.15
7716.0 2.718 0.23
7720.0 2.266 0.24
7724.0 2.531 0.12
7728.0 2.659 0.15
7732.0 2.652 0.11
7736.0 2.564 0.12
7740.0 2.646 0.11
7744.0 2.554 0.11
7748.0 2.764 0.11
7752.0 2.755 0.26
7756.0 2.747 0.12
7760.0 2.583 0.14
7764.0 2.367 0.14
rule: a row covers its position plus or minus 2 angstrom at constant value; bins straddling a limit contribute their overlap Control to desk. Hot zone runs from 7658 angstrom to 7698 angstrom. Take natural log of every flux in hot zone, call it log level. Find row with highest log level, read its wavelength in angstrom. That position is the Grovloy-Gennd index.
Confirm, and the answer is 7672.0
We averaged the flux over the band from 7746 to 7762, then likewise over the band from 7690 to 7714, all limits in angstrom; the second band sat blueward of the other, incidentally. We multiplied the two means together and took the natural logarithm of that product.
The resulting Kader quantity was 1.93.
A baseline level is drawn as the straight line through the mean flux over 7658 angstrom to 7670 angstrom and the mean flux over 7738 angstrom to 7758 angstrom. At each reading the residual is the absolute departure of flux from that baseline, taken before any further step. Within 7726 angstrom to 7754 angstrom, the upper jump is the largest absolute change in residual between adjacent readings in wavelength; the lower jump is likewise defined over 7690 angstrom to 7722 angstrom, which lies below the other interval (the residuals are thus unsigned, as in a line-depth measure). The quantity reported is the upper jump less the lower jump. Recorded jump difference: -0.18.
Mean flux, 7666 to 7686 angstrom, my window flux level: 2.605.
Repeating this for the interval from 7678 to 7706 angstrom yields 2.556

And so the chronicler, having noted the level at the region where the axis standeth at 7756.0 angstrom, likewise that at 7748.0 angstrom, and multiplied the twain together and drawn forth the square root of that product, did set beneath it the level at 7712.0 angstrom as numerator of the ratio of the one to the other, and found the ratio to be 0.881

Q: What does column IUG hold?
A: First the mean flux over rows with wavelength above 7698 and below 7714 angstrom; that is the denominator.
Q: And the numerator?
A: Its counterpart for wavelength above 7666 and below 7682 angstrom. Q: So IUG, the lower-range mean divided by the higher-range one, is 1.03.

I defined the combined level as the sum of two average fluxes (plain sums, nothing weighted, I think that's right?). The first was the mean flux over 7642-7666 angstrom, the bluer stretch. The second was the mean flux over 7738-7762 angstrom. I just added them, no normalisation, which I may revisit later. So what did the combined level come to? 5.22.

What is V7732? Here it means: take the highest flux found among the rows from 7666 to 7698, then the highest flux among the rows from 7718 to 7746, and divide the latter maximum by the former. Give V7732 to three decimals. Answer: 0.989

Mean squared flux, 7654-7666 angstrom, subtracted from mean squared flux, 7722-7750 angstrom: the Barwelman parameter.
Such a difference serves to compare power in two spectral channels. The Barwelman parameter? 0.9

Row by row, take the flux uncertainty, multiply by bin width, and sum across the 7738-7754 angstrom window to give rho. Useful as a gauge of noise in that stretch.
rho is 2.4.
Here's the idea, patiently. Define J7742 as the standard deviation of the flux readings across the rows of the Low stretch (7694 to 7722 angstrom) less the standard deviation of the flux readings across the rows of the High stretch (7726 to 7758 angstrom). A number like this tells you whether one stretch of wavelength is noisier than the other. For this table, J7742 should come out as 0.07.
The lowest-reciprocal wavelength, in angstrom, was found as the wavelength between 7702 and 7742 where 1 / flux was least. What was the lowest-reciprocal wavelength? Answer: 7716.0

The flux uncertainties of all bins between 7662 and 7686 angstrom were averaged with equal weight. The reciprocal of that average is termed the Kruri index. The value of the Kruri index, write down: 8.3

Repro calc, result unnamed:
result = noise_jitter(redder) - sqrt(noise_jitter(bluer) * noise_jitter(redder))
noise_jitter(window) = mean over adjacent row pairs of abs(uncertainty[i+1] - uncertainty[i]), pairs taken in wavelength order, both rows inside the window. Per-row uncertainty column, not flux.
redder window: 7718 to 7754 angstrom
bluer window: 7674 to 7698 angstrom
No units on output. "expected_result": 0.026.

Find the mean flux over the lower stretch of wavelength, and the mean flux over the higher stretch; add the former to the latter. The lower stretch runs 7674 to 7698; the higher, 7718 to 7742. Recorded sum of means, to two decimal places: 5.10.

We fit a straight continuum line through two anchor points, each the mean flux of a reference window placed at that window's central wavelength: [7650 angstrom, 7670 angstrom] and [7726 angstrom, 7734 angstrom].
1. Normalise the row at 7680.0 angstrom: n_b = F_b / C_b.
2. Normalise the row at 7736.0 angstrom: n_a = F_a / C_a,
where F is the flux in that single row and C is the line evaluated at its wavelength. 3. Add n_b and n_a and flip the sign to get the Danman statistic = -1.92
